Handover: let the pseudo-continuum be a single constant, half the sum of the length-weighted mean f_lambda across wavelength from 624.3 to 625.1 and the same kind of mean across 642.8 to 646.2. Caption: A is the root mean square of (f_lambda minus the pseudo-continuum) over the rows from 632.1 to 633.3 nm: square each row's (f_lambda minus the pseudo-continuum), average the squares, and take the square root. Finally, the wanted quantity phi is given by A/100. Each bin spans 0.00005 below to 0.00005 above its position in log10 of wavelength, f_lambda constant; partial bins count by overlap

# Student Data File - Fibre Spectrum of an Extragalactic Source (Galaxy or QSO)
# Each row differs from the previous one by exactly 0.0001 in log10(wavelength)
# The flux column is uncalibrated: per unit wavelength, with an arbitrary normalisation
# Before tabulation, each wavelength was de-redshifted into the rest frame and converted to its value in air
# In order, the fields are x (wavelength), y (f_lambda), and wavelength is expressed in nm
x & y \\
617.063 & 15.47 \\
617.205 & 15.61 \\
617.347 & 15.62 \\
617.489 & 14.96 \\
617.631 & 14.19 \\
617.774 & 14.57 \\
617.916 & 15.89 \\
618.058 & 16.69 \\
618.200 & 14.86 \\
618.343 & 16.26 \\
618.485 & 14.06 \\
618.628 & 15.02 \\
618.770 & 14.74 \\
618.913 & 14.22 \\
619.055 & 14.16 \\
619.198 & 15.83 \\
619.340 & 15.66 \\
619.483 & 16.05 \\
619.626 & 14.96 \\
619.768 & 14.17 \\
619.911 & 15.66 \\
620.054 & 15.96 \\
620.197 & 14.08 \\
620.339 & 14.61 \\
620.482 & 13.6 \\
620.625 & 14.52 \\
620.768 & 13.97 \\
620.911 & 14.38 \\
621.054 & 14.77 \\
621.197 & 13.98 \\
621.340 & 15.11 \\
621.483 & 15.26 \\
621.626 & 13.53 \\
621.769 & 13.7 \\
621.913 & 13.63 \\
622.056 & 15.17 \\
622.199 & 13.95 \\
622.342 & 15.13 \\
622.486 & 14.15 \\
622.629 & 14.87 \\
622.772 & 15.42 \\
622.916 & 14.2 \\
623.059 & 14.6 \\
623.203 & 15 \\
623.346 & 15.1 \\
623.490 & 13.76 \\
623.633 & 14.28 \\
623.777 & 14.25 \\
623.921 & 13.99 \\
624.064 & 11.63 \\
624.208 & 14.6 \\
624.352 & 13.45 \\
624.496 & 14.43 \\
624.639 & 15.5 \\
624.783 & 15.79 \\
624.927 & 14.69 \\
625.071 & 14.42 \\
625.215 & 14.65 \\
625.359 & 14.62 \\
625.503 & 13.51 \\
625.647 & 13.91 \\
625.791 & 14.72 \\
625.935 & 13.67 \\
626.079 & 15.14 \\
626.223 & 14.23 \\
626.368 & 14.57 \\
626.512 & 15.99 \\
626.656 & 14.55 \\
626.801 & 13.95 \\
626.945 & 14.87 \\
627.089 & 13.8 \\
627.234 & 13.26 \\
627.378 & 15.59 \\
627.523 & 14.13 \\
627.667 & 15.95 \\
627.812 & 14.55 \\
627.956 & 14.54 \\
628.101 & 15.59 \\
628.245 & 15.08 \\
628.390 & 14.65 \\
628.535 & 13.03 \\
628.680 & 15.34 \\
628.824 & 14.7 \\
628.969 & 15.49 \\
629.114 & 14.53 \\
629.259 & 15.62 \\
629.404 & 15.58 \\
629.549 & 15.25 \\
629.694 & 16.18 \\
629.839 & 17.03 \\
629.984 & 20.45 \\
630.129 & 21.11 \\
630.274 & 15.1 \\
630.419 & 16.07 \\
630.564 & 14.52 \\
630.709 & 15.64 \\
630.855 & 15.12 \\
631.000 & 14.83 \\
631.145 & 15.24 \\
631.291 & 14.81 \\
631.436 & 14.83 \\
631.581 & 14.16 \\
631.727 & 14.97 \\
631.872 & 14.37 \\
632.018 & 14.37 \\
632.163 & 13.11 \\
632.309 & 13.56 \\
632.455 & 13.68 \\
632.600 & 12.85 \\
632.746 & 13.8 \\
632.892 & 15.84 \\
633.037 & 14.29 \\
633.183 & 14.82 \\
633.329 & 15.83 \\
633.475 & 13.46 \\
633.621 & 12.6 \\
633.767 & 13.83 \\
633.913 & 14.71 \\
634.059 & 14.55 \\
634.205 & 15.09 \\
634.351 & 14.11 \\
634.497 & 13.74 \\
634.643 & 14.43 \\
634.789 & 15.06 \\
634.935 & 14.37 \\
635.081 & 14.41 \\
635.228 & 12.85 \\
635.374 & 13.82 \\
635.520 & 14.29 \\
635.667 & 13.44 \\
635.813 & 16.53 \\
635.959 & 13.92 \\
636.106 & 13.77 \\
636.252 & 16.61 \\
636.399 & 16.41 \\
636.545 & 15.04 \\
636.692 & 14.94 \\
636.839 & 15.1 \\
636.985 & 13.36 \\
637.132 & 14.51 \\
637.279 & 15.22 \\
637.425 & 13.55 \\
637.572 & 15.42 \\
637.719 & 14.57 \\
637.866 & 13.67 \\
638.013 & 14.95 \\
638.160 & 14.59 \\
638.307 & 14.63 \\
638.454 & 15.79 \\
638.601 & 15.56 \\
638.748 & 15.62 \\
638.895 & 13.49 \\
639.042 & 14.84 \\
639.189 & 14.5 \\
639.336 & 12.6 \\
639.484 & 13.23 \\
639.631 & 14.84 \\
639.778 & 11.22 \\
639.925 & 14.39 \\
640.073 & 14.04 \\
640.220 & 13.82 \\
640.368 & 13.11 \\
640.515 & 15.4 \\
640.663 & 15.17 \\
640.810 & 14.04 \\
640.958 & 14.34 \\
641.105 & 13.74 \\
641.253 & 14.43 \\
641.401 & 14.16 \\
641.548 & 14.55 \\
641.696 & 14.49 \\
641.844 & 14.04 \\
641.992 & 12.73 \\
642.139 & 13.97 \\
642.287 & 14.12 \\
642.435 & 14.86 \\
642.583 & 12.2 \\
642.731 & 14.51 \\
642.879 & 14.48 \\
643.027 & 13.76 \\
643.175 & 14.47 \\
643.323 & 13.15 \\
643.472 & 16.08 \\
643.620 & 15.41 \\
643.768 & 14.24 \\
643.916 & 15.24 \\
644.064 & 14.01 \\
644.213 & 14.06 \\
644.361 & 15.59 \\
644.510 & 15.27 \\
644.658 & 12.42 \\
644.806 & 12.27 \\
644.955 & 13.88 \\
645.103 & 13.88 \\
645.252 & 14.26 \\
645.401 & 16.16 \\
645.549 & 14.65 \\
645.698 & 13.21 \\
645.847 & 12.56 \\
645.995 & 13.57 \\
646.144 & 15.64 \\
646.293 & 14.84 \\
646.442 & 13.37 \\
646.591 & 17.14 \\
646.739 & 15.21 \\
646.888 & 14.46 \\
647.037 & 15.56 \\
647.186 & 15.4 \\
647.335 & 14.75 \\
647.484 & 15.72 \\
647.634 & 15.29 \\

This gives 0.0105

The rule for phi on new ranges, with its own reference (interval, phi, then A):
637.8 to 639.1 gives 0.0082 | 0.82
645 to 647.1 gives 0.0122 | 1.22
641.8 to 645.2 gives 0.0110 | 1.10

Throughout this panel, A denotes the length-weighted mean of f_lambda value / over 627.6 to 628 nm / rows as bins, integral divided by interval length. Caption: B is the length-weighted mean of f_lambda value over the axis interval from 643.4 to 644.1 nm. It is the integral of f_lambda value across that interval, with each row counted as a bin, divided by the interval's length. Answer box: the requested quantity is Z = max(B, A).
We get 15.1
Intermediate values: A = 15.0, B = 15.1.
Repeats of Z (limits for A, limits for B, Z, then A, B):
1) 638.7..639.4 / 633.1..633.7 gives 14.2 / 14.2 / 14.2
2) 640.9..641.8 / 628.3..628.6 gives 14.3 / 14.3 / 13.9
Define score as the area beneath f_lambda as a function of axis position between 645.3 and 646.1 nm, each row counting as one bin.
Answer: 11.28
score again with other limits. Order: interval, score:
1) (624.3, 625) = 10.37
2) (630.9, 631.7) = 11.84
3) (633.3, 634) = 9.78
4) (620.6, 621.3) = 10.04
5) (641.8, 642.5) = 9.76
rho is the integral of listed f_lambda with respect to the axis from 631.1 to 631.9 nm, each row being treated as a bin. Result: 11.8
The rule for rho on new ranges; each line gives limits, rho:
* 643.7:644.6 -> 13.2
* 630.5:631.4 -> 13.5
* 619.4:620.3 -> 13.6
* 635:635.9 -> 12.8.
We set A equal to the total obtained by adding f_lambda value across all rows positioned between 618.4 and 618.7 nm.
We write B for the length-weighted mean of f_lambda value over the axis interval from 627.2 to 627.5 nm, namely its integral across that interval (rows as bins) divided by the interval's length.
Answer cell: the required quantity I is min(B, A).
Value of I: 14.5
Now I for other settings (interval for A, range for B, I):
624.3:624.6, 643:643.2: 14.1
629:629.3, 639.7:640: 12.8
